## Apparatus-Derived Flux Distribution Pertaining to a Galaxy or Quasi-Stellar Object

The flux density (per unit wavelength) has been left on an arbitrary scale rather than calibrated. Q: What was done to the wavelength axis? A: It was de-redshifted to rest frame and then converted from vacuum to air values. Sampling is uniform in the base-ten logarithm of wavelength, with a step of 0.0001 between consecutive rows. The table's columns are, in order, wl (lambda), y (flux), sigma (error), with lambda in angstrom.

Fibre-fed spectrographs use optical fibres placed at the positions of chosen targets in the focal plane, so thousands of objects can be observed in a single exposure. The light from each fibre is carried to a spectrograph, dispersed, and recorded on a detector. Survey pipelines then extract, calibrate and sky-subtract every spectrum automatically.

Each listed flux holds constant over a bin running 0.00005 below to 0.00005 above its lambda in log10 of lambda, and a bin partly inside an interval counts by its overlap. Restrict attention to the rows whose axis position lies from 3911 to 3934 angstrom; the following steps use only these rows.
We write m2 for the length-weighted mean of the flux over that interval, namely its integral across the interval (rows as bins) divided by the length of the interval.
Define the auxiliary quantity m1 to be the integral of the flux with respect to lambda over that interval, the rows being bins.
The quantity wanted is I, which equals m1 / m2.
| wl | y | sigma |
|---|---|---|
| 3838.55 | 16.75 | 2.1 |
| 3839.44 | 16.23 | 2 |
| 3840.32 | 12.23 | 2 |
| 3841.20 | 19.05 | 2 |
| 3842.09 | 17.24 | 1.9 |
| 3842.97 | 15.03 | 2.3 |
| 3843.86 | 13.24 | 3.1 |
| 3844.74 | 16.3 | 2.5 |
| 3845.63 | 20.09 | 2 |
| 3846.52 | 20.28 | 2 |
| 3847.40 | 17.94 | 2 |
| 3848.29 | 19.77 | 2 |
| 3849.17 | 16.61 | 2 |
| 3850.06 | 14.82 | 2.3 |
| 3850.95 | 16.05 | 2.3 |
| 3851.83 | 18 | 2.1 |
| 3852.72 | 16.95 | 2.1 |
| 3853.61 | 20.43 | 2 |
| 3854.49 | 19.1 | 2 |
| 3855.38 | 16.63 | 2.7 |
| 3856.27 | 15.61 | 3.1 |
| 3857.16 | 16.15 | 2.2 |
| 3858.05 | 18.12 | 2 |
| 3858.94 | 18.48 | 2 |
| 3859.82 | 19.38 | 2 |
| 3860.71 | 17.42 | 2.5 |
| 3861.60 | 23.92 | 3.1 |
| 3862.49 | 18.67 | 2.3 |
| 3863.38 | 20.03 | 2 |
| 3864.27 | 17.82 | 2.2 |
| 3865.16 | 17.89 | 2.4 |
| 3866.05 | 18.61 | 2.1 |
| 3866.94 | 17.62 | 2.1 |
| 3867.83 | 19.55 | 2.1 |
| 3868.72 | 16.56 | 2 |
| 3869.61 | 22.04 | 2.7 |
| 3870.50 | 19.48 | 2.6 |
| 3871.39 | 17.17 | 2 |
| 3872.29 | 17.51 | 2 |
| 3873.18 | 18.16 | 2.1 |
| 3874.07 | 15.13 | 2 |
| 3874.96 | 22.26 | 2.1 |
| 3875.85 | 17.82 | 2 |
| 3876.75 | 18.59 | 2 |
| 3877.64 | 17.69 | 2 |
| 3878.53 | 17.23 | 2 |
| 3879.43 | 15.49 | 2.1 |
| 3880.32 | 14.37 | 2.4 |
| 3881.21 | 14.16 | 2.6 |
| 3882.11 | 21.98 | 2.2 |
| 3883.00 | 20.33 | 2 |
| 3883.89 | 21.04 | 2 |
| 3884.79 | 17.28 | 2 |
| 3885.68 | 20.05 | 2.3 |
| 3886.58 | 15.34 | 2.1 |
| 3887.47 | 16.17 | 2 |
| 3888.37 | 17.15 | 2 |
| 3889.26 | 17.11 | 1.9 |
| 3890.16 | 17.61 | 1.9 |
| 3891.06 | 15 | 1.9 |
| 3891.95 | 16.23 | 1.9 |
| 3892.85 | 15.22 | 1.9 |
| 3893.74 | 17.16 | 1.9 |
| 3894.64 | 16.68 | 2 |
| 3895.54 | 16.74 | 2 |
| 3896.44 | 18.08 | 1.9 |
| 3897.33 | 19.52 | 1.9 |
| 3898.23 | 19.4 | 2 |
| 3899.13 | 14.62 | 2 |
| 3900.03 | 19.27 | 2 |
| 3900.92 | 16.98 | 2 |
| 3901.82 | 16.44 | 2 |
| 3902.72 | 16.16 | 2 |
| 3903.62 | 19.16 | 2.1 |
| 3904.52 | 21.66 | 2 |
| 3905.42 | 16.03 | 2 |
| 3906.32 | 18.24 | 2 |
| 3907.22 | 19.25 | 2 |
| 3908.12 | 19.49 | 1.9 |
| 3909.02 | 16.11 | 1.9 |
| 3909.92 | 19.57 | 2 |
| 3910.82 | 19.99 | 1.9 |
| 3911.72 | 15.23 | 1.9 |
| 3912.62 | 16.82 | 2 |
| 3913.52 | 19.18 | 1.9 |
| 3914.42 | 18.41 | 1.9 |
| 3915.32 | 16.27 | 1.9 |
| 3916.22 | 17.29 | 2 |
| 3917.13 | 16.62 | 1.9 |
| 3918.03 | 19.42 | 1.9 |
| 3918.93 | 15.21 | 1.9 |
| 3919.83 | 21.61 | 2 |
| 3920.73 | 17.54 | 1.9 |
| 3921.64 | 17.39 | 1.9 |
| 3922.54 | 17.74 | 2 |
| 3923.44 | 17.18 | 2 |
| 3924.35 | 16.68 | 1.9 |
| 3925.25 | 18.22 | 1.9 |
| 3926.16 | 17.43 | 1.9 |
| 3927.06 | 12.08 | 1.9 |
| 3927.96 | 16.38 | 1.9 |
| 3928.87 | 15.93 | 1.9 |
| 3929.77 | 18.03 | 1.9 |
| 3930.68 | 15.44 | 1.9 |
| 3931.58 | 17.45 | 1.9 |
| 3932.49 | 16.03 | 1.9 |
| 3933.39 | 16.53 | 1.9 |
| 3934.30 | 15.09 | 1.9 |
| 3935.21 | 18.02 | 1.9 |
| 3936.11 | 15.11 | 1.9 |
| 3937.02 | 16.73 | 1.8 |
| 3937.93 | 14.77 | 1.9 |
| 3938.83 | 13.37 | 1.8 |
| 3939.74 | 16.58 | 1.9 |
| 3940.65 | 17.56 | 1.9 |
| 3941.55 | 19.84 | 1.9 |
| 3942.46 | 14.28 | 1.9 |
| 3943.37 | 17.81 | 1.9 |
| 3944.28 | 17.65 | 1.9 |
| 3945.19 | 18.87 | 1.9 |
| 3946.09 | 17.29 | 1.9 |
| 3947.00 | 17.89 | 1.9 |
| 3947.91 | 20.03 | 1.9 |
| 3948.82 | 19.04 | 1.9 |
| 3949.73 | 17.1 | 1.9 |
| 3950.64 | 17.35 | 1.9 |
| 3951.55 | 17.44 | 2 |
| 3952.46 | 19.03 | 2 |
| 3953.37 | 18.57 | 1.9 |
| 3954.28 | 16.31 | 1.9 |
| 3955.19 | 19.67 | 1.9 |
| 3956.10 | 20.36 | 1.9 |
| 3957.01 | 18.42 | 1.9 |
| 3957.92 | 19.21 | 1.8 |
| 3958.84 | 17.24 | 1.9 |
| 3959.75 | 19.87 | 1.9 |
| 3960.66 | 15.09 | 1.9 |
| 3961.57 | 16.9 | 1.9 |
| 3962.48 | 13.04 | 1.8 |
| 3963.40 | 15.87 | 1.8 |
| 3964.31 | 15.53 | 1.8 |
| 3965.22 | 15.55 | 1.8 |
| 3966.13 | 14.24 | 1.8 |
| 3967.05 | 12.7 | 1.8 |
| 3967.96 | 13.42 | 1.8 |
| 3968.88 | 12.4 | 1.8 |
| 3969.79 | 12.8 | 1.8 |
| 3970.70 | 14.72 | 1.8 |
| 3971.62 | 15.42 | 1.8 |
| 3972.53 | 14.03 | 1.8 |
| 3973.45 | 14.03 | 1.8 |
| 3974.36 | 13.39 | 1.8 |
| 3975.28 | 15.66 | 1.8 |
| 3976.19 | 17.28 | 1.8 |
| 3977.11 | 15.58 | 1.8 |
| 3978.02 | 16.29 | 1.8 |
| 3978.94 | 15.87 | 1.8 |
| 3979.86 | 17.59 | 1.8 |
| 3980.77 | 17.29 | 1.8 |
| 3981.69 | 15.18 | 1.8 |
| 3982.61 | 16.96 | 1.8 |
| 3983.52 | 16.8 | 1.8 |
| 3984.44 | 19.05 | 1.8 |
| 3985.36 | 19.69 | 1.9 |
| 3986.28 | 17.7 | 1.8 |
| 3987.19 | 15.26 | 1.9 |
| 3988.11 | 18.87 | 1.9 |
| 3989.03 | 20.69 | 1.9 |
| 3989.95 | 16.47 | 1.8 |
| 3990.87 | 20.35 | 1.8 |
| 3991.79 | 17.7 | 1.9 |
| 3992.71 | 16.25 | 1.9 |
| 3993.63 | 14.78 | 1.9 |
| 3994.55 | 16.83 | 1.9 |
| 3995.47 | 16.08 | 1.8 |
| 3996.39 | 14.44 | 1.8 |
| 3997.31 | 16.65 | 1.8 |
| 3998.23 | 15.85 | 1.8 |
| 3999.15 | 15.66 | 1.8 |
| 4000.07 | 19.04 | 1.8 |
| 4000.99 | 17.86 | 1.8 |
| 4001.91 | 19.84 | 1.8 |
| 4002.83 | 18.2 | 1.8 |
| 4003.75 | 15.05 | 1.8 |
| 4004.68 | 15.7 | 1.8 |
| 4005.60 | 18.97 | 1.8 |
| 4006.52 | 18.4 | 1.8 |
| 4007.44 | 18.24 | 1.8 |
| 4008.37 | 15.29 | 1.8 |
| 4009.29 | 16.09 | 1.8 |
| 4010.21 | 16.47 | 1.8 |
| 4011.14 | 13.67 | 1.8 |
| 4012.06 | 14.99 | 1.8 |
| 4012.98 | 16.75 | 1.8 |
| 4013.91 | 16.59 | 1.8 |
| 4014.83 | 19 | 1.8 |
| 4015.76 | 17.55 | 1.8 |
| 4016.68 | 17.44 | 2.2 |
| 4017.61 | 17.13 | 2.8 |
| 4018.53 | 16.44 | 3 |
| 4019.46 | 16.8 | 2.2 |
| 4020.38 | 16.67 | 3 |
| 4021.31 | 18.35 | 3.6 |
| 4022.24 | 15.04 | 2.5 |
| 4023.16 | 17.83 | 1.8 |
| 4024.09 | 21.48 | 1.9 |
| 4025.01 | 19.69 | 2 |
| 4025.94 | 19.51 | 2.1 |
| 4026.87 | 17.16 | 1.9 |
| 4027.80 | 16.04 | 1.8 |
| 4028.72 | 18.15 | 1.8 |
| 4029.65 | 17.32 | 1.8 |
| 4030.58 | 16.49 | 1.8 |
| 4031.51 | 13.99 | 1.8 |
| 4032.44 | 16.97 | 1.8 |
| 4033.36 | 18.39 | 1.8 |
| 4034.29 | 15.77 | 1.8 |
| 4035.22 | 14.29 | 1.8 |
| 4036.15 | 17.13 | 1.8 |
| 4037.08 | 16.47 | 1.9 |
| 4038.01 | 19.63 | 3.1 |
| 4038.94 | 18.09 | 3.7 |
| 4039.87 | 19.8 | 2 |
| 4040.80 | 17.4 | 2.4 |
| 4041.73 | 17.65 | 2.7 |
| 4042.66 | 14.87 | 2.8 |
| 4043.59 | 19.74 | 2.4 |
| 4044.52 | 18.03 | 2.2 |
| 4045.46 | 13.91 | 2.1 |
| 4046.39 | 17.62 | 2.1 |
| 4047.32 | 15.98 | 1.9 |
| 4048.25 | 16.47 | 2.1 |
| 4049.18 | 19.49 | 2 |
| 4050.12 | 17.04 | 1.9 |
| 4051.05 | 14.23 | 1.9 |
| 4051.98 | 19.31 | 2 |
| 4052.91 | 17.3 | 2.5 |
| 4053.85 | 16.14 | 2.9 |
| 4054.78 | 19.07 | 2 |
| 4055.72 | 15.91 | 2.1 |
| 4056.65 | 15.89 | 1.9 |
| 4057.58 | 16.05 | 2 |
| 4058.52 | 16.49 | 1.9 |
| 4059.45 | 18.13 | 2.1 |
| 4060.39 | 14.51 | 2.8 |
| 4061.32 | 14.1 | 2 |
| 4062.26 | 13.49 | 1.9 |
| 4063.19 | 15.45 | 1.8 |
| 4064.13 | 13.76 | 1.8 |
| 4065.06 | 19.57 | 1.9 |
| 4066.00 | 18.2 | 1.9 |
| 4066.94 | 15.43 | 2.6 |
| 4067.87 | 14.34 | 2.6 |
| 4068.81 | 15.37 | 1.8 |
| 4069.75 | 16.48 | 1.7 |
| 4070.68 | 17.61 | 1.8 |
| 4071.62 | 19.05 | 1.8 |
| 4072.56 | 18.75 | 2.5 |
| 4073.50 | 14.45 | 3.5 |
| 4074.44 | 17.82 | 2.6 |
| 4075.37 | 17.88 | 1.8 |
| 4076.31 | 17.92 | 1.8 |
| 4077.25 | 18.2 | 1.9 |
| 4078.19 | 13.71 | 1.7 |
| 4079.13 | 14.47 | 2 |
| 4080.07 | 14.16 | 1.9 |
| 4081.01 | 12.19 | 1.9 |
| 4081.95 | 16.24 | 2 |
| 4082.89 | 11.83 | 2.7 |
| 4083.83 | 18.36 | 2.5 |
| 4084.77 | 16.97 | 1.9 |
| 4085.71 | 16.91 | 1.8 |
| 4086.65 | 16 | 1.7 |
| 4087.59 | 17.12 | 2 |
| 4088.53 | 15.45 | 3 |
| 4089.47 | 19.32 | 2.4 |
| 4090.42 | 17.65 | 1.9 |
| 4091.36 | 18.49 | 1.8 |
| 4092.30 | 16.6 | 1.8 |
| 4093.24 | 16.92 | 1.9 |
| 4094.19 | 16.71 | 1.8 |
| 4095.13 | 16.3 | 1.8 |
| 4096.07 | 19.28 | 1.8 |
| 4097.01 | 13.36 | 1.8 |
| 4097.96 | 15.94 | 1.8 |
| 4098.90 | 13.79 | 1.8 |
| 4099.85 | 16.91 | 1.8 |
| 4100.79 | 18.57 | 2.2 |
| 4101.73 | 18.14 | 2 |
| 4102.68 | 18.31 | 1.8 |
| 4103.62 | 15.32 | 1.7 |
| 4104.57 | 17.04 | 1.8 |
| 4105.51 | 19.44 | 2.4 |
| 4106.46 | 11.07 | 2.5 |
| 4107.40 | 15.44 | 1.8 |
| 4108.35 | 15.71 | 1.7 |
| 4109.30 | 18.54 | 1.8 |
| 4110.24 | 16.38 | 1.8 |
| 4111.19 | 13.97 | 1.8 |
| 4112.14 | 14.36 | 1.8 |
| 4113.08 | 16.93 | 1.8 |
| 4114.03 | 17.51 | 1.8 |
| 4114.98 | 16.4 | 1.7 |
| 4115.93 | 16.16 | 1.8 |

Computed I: 23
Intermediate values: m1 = 393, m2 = 17.1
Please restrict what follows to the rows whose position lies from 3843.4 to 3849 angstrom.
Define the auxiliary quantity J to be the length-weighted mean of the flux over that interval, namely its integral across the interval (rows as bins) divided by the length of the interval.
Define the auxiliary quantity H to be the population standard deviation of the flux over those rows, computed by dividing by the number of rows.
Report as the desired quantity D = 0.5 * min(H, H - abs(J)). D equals -7.7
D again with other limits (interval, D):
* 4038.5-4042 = -8.7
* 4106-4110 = -6.3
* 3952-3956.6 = -8.7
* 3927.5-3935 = -7.7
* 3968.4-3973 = -6.4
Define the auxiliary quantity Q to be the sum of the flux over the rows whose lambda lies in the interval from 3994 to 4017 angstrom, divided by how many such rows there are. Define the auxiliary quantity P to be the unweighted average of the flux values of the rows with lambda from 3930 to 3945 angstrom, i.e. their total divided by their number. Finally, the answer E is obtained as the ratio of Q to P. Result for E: 1.03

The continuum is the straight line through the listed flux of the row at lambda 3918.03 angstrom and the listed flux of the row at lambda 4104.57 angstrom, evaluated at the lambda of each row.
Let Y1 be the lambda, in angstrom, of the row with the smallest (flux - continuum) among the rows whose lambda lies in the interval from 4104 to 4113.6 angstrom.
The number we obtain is 4106.46 angstrom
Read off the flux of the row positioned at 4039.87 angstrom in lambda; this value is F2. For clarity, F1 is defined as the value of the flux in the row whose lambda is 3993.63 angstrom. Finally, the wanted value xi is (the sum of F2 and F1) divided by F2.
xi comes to 1.7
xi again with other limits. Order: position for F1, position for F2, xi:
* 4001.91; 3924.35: 2.2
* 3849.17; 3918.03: 1.9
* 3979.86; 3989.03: 1.9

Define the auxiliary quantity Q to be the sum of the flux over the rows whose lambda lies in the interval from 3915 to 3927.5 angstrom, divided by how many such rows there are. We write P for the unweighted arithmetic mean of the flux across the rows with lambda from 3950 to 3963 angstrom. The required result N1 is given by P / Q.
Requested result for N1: 1.03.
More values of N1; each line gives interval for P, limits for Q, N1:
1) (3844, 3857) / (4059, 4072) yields 1.10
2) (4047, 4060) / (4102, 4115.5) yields 1.05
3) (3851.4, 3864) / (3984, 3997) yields 1.06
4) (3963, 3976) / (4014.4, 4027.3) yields 0.80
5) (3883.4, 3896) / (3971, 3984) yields 1.08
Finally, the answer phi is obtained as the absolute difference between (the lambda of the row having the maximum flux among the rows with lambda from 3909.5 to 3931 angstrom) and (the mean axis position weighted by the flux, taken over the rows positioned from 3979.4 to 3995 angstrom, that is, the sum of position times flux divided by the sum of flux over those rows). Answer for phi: 67.4 angstrom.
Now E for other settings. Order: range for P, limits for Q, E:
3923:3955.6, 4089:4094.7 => 1.03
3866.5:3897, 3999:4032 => 0.97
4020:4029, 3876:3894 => 0.96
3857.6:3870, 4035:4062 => 0.89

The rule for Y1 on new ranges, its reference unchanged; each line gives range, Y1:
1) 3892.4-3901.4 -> 3899.13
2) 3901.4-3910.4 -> 3905.42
